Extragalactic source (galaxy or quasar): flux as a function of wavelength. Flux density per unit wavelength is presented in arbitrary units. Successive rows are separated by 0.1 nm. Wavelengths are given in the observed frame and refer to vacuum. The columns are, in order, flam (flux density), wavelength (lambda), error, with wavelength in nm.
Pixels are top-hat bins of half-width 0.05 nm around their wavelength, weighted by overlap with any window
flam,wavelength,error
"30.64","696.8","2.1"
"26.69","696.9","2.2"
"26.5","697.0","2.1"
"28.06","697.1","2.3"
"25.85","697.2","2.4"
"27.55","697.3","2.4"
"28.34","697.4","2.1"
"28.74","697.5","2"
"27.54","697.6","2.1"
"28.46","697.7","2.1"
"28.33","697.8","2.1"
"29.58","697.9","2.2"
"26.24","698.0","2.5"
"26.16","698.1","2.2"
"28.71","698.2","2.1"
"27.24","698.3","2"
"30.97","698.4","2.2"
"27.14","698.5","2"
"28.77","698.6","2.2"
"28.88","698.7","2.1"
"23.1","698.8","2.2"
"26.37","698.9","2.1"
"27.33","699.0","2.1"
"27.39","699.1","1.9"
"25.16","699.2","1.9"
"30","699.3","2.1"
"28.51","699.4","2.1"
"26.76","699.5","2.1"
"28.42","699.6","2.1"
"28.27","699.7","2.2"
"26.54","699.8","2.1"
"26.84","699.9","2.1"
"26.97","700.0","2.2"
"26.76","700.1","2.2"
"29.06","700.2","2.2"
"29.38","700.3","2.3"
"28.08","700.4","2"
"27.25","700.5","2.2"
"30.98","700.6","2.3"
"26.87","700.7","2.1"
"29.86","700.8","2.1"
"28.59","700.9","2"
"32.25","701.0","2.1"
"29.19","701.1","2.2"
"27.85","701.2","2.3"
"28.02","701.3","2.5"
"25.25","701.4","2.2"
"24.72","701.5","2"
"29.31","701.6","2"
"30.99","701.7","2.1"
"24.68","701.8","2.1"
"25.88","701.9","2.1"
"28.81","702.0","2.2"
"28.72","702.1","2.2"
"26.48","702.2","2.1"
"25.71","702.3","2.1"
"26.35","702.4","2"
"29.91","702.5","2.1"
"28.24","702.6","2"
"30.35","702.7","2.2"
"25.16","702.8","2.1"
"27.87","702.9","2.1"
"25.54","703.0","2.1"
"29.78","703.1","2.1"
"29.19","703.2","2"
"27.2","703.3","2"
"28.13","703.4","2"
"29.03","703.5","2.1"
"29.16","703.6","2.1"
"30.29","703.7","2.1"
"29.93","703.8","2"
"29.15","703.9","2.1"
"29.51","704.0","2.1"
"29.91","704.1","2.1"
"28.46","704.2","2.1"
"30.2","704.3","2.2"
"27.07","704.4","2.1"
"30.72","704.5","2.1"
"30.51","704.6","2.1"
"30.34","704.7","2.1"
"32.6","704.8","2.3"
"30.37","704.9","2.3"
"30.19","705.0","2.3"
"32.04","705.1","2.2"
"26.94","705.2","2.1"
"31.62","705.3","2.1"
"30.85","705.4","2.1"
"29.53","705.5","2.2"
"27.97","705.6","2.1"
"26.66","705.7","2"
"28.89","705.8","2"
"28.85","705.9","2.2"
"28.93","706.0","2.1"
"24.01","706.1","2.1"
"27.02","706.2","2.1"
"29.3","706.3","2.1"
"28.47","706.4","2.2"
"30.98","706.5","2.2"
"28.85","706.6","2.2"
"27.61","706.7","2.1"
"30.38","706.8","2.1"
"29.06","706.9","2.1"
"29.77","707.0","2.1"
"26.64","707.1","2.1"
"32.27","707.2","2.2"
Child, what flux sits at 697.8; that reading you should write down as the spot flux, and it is 28.33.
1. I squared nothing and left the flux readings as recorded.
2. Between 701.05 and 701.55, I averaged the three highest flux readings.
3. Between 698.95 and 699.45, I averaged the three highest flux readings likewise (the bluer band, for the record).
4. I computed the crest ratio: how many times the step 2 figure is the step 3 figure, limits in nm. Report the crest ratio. 0.99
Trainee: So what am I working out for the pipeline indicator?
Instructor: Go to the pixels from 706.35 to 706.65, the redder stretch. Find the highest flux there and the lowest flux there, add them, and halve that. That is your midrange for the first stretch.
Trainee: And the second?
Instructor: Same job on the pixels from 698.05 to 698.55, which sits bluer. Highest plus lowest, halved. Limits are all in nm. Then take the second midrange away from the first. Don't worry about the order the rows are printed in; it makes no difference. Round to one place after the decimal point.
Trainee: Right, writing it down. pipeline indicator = 1.2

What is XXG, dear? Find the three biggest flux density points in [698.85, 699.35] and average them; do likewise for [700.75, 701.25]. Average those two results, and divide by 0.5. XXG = 58.7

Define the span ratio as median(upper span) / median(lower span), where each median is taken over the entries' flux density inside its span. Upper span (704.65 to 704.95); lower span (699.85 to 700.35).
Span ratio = 1.13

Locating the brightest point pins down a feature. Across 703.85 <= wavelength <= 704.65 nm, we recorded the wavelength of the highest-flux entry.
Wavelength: 704.5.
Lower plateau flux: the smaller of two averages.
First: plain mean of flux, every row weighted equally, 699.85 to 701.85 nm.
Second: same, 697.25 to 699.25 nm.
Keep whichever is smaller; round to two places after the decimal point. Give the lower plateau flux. 27.60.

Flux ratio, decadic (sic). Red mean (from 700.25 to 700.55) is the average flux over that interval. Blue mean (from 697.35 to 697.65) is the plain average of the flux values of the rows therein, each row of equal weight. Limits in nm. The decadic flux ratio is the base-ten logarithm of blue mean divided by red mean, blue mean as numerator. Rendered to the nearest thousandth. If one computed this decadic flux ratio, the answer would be 0.000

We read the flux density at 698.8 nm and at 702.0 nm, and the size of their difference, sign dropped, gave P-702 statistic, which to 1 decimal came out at 5.7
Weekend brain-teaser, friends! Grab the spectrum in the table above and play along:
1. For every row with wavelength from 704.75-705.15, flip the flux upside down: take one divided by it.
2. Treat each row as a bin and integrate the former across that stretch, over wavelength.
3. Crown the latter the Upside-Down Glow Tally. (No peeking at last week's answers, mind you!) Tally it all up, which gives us 0.0128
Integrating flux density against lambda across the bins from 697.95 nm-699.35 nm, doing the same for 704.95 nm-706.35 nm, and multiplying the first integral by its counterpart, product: 1545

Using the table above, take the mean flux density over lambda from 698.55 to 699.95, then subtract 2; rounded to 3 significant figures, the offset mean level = 25.3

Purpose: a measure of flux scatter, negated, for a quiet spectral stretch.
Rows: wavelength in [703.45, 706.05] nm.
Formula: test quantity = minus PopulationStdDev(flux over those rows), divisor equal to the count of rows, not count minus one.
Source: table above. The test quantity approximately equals -1.43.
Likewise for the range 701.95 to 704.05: -1.59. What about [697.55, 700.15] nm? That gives -1.57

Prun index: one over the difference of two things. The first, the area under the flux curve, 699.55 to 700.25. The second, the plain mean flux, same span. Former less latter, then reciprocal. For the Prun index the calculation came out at -0.1210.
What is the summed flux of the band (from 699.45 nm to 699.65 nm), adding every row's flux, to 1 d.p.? 55.2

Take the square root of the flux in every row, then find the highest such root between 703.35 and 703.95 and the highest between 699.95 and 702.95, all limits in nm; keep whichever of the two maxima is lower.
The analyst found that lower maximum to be 5.50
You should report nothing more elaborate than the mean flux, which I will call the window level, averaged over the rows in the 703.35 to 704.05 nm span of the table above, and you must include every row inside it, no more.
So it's 29.3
